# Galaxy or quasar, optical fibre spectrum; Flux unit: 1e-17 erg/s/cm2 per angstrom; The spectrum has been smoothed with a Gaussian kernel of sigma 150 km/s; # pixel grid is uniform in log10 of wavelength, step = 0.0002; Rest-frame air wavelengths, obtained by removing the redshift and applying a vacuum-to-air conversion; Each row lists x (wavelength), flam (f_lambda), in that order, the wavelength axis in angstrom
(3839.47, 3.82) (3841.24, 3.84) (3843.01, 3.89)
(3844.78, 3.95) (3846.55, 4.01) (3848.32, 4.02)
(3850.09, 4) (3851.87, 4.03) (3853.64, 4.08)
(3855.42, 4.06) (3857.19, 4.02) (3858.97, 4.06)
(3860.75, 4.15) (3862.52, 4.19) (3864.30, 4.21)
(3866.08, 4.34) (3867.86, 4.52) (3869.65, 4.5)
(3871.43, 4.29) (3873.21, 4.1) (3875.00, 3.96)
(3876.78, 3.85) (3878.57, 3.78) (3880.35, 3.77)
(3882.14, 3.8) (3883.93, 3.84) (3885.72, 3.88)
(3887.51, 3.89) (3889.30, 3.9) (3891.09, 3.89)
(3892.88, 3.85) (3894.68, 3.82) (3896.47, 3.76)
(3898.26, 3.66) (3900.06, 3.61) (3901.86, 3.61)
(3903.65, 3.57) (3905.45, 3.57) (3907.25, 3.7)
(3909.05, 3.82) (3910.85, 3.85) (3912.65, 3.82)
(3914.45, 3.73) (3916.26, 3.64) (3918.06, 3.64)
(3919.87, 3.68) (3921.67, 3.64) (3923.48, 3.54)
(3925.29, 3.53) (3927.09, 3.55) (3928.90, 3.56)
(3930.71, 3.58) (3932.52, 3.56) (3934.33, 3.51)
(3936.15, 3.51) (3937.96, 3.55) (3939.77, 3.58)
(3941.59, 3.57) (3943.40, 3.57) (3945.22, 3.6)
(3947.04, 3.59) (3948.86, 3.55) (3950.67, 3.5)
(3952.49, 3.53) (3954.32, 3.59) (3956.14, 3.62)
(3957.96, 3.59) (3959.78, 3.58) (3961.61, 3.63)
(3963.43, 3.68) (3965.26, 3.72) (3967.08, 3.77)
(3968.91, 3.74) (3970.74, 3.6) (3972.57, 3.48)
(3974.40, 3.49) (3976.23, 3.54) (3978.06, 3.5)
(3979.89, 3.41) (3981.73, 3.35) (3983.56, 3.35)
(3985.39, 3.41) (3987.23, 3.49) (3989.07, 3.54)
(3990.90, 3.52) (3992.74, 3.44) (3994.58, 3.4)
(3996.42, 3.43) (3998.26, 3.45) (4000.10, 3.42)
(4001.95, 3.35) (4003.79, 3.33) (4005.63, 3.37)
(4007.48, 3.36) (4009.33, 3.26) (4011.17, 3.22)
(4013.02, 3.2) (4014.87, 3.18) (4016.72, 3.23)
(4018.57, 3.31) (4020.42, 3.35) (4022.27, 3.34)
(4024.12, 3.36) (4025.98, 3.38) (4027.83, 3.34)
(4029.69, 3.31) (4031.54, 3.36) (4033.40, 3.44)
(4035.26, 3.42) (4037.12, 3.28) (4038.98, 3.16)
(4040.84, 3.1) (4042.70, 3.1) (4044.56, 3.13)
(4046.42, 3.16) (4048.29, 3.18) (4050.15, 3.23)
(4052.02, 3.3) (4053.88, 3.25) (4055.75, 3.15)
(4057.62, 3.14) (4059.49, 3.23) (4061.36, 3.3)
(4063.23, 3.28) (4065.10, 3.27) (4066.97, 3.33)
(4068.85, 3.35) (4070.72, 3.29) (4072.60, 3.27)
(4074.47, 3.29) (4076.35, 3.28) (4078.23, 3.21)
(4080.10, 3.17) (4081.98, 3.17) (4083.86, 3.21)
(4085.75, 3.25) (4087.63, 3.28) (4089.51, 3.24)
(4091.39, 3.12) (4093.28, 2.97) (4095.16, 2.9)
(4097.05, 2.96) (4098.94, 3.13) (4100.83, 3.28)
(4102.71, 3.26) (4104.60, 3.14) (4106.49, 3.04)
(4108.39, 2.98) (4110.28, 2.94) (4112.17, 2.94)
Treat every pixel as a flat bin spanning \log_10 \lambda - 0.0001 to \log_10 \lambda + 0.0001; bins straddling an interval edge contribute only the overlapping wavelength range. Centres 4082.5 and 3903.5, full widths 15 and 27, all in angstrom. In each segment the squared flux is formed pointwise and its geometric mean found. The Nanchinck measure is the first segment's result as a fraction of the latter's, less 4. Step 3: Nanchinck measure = -3.25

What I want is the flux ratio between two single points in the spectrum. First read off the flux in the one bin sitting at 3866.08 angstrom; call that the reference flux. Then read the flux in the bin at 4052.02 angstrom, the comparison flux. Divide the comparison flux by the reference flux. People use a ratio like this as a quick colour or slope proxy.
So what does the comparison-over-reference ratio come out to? 0.76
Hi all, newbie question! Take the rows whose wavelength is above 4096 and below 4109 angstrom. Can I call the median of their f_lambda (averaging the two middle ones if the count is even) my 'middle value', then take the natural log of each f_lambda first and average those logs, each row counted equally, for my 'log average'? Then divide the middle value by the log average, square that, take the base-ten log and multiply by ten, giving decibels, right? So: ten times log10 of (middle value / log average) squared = 8.8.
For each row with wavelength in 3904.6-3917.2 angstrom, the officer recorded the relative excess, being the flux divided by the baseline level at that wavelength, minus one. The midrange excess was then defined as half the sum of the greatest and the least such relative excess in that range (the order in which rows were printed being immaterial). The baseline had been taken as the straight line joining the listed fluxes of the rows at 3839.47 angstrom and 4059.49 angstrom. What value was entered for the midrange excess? 0.020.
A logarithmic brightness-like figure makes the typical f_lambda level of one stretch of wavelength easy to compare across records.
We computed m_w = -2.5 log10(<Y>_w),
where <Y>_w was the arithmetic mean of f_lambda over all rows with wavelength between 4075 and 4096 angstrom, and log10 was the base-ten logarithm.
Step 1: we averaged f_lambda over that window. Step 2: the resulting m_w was -1.25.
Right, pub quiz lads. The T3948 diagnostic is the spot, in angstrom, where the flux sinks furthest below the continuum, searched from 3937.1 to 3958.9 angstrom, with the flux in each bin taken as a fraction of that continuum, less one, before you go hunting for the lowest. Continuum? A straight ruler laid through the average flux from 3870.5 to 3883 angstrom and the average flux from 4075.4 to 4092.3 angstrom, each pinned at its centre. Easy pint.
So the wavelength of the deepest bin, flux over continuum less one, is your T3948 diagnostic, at 3950.67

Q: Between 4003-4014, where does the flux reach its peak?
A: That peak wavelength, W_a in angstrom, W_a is 4005.63 angstrom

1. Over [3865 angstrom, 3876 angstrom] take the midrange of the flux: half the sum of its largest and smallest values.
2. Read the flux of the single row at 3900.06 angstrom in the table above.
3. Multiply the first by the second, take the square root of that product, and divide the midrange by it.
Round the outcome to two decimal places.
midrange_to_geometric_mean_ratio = 1.08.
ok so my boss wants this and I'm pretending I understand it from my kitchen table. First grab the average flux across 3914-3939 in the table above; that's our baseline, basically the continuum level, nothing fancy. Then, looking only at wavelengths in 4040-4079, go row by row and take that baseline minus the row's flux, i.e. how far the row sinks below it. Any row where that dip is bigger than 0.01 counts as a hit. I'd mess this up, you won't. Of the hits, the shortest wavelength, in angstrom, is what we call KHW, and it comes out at 4040.84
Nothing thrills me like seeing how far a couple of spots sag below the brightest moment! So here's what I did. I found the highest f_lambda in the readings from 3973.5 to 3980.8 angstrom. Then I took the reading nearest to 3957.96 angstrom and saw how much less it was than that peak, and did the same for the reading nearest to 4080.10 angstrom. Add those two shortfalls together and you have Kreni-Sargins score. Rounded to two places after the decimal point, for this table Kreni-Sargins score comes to 0.32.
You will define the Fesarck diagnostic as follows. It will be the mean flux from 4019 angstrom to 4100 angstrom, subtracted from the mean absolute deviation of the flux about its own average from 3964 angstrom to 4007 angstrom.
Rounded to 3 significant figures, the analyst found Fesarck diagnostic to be -3.14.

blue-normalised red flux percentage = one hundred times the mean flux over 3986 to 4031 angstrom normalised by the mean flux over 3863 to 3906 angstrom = 86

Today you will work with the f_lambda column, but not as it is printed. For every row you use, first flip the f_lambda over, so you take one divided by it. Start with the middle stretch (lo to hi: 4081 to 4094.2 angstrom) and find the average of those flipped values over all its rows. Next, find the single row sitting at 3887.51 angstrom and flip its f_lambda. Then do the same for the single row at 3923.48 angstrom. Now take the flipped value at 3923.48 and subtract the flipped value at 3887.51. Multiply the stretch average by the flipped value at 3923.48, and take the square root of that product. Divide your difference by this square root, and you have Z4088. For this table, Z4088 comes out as 0.085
